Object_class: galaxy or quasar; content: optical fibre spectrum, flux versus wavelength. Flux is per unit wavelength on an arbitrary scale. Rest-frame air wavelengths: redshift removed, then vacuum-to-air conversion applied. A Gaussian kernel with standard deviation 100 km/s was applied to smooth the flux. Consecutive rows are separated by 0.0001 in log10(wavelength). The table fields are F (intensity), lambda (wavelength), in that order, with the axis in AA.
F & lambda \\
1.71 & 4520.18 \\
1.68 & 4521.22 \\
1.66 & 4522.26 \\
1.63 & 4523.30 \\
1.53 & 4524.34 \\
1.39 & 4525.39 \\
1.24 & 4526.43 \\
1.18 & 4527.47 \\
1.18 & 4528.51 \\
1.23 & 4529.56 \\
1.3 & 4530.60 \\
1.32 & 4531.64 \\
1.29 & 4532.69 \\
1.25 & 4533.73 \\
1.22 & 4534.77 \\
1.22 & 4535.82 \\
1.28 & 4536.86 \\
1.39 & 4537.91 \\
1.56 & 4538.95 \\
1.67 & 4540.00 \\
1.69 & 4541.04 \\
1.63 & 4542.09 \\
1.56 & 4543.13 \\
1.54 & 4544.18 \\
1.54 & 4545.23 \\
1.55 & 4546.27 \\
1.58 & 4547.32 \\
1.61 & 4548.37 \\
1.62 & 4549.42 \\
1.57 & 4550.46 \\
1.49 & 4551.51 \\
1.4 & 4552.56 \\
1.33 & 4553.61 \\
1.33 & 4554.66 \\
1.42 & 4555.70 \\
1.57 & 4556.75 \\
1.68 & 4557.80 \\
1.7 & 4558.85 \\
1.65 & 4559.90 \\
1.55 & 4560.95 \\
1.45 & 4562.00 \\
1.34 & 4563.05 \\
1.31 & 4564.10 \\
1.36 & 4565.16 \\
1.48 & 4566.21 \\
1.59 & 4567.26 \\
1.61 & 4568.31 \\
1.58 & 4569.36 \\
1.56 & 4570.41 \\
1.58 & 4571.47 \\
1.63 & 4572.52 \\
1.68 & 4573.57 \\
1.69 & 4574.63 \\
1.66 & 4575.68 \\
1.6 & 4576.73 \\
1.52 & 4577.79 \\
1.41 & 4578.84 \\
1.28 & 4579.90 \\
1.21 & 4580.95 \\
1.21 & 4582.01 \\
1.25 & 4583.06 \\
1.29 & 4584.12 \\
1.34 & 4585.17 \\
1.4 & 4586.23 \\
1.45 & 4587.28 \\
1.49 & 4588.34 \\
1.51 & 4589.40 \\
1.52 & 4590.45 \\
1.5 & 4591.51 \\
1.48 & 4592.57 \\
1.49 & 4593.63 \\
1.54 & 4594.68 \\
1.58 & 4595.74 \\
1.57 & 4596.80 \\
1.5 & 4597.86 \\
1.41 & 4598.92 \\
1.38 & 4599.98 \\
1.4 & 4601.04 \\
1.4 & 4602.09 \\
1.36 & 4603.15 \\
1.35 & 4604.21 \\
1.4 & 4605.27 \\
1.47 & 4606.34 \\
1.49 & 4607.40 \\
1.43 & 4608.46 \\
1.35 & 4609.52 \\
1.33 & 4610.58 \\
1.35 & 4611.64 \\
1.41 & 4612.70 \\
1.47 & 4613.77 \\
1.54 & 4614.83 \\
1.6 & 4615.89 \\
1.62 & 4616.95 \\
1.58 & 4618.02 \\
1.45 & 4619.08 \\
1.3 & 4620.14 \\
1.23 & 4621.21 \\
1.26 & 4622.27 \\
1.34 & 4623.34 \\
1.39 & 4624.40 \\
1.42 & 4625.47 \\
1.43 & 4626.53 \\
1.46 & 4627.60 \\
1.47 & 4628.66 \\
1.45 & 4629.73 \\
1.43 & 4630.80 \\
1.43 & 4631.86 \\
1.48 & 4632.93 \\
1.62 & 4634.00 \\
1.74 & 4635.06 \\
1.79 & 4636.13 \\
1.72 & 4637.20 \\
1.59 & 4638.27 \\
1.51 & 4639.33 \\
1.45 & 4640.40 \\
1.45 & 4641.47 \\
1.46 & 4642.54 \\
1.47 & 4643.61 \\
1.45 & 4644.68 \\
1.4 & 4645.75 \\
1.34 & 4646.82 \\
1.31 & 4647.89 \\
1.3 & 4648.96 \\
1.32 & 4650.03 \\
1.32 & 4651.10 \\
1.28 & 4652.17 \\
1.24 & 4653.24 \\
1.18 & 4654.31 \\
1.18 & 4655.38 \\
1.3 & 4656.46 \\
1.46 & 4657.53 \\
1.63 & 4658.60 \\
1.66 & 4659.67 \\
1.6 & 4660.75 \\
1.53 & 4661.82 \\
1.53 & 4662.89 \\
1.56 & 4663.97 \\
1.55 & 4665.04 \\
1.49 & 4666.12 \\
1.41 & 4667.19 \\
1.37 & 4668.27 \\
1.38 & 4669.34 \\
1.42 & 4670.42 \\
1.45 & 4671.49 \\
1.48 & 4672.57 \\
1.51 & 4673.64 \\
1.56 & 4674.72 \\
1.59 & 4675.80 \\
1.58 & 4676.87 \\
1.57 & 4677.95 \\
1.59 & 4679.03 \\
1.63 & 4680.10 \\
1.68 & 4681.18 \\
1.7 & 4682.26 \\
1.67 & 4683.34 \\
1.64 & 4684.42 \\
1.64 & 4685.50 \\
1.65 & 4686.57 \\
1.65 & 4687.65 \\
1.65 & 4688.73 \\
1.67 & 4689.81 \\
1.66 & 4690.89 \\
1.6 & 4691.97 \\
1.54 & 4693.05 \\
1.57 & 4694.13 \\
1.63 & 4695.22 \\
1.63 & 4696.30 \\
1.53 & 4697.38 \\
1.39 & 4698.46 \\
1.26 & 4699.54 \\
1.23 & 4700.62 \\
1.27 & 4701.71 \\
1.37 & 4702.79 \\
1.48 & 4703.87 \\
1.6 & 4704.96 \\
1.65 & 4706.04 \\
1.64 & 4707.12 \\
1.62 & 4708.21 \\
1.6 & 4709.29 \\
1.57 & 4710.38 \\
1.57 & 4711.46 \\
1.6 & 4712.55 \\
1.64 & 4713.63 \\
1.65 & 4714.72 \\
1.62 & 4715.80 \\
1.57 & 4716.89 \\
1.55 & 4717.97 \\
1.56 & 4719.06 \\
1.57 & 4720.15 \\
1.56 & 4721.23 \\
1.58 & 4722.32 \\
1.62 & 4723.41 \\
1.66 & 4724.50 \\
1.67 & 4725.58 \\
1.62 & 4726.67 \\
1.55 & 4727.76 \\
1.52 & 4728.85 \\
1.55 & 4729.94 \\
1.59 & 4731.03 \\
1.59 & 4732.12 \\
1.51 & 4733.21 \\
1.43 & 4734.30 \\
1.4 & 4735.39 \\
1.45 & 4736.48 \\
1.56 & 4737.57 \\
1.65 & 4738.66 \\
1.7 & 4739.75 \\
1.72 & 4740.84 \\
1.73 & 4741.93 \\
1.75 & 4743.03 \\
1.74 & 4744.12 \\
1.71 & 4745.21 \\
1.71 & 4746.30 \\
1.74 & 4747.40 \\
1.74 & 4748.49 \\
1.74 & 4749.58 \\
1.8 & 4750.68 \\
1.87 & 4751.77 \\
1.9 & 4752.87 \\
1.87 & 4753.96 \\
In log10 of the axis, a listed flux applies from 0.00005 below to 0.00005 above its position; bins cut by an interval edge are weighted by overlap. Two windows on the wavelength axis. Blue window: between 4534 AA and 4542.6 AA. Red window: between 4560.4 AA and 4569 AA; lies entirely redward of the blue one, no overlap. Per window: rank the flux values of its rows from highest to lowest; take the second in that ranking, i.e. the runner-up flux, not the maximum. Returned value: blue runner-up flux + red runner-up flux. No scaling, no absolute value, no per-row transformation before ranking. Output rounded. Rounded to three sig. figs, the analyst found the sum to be 3.26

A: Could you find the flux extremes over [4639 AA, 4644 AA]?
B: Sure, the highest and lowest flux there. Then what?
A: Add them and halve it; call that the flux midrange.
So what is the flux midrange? 1.480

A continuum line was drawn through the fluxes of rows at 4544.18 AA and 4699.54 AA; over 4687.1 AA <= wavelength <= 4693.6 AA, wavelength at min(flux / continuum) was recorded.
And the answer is 4693.05 AA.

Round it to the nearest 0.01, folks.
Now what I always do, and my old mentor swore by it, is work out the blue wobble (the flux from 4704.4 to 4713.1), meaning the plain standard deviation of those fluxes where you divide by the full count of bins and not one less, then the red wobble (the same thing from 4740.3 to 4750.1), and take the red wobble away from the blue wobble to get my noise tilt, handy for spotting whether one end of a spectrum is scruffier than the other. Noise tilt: 0.01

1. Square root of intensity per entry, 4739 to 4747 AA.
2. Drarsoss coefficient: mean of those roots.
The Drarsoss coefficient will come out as 1.31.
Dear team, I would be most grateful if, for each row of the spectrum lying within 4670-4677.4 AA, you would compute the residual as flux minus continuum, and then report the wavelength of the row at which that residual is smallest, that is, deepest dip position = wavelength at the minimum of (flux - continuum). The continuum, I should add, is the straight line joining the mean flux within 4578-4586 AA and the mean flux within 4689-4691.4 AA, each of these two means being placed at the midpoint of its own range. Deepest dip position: 4670.42 AA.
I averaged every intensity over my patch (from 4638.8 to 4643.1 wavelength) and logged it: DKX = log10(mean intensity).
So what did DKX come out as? 0.17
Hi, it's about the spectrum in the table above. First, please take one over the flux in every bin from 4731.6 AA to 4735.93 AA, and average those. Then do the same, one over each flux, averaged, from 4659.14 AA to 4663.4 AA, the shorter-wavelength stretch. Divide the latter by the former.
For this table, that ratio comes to 0.94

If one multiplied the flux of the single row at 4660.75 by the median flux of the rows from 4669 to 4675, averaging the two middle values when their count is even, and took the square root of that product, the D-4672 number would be 1.53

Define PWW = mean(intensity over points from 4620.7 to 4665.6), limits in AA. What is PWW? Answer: 1.45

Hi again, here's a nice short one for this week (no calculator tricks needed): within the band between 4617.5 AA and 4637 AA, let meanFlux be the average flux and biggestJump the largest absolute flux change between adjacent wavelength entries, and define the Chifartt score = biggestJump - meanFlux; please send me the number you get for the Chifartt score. -1.31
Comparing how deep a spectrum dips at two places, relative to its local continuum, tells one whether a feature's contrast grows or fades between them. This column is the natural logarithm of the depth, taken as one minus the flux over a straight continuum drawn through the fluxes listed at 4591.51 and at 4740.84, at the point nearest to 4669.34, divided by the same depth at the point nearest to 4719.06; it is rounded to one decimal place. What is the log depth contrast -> 0.7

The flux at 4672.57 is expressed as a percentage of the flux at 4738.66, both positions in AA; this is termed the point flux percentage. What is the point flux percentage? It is 90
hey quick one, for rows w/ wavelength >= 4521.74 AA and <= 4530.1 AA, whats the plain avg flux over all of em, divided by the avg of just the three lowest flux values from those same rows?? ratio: 1.15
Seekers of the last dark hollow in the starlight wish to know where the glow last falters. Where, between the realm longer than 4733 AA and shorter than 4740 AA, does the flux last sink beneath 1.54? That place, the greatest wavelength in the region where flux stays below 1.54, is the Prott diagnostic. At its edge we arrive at 4736.48 AA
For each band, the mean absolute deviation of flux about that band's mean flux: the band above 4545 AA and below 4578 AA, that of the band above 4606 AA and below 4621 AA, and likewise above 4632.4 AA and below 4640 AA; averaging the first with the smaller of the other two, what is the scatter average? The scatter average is 0.088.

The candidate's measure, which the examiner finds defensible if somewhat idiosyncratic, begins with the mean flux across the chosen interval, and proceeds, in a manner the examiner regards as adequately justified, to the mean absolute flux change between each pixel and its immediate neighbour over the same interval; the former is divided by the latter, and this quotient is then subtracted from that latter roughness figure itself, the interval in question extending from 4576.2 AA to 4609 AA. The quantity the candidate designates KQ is -33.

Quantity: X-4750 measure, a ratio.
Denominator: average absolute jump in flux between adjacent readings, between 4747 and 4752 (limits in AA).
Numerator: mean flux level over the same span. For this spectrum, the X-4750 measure 55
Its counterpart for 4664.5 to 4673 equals 35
